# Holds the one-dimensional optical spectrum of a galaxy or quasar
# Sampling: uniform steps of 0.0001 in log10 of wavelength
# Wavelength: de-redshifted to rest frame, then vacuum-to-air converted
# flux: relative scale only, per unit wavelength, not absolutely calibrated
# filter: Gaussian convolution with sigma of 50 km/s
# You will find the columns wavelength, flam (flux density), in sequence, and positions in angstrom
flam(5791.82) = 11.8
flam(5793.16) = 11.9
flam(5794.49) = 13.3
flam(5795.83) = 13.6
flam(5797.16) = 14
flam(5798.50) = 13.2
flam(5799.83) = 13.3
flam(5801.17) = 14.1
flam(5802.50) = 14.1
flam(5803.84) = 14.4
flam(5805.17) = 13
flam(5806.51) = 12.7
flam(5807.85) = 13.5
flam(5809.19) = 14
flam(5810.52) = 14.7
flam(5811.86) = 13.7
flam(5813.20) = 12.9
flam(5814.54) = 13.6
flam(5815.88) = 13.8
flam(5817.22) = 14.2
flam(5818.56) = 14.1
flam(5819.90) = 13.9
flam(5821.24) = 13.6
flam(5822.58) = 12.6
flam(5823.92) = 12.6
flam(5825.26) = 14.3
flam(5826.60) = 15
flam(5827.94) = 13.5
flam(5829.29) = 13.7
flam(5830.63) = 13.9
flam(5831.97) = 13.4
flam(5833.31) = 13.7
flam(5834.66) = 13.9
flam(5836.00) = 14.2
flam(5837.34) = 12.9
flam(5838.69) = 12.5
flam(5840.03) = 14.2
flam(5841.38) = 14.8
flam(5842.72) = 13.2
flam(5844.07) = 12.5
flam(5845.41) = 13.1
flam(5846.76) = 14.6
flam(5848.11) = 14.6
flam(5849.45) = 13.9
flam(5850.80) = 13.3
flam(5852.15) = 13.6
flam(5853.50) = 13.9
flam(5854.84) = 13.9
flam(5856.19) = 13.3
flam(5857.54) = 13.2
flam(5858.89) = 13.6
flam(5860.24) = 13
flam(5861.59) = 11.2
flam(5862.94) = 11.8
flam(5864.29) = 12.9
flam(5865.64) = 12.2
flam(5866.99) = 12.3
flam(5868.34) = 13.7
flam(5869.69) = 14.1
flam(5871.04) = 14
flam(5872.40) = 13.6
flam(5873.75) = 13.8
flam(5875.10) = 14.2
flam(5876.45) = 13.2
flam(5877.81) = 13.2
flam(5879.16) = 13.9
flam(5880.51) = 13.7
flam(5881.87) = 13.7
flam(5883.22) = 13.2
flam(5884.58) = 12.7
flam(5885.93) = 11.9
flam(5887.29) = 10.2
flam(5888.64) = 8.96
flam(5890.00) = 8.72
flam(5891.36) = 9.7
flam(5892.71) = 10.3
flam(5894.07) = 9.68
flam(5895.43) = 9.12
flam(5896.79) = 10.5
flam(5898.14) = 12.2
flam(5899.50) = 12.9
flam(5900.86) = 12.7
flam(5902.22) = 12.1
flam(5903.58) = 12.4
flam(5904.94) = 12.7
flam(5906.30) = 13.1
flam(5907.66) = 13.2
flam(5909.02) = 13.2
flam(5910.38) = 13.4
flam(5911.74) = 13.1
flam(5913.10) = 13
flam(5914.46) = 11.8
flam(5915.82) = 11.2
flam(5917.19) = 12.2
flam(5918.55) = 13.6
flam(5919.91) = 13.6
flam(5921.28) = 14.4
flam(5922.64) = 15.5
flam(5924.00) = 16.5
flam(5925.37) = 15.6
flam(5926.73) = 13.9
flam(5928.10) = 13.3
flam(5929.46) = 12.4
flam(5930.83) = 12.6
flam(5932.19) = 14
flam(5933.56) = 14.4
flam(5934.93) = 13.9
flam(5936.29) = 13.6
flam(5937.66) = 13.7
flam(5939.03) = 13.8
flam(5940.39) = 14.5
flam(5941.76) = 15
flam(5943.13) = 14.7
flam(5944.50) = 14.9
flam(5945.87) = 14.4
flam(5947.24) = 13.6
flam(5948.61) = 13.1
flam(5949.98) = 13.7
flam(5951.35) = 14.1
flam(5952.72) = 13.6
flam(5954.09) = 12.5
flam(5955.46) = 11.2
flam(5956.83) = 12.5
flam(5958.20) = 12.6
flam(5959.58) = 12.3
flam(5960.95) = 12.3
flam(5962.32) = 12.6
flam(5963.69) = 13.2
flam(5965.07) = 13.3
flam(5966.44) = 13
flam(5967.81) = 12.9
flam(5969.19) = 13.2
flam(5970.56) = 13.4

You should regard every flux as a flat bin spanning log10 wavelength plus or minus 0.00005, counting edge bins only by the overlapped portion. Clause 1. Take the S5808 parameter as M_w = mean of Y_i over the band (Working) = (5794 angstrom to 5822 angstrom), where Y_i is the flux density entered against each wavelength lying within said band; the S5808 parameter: 13.7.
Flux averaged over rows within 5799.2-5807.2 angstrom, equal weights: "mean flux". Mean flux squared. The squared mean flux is 185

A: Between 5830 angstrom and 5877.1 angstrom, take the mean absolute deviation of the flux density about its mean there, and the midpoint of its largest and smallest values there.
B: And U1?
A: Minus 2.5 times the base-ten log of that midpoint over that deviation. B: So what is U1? -3.29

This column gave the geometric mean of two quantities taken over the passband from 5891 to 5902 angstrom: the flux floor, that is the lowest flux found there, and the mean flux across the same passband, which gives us 10.0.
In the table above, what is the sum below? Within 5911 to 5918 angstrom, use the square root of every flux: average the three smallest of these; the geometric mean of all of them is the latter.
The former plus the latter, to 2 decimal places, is 6.92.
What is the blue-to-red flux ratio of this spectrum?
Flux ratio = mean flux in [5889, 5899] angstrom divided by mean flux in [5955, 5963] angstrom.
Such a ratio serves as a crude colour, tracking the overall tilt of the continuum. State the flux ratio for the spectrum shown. 0.82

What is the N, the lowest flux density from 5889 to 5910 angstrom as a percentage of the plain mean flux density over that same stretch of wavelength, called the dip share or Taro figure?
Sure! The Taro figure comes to 76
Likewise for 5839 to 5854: 91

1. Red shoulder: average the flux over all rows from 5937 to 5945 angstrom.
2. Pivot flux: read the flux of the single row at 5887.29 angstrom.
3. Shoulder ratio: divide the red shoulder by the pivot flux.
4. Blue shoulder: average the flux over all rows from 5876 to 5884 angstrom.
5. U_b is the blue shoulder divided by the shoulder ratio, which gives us 9.5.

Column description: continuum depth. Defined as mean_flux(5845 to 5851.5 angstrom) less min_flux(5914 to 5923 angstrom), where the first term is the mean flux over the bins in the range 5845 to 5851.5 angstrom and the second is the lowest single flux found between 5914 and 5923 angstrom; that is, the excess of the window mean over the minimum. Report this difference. 2.7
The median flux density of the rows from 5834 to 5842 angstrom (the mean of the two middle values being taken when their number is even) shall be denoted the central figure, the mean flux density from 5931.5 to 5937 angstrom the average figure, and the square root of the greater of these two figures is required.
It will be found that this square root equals 3.75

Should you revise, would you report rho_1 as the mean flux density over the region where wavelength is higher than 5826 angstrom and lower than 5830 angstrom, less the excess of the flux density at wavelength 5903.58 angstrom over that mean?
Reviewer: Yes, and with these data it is 16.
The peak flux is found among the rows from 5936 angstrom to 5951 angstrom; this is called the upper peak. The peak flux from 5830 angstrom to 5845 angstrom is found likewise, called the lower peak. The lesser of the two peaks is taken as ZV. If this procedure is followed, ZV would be 14.8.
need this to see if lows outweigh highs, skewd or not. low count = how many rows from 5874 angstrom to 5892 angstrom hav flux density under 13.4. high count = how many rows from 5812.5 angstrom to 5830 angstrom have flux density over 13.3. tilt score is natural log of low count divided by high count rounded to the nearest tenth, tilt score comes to -0.1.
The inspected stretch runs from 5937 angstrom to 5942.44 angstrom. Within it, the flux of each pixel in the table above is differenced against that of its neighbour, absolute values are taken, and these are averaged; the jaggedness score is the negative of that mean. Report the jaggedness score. -0.43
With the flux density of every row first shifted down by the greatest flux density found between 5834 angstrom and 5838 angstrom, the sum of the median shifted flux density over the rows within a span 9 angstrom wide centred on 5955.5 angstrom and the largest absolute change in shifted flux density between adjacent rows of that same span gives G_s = -0.40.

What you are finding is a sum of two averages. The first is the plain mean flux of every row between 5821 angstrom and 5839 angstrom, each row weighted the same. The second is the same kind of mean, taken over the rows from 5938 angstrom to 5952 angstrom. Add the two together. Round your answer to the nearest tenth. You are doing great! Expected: 27.7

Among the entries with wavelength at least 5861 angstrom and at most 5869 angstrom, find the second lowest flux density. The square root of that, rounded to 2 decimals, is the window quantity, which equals 3.44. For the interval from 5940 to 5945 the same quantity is 3.83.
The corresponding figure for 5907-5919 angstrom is 3.44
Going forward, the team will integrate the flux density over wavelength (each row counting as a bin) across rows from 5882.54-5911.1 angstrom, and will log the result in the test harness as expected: 330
